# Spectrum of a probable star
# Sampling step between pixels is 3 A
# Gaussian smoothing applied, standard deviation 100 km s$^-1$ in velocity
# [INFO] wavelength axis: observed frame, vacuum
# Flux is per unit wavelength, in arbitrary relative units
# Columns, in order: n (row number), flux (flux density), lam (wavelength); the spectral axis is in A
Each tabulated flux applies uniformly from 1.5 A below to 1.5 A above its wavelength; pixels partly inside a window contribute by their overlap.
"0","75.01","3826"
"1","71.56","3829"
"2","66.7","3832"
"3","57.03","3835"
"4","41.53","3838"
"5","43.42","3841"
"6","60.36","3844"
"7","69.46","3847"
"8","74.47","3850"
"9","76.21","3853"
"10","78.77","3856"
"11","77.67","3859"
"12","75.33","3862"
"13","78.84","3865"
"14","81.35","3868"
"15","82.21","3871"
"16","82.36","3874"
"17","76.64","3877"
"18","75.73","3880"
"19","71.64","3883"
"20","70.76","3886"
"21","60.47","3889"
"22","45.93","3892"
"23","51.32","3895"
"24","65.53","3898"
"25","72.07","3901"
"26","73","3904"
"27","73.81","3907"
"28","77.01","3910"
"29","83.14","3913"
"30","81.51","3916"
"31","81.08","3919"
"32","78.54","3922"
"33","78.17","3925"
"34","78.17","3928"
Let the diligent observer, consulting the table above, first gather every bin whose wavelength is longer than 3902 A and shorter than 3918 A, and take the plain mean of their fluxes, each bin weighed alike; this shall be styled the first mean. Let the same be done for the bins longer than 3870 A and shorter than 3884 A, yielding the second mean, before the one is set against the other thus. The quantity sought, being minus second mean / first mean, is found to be -1.00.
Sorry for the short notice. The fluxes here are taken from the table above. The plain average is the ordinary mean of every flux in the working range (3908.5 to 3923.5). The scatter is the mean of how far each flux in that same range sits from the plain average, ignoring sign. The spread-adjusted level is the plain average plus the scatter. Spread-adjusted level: 82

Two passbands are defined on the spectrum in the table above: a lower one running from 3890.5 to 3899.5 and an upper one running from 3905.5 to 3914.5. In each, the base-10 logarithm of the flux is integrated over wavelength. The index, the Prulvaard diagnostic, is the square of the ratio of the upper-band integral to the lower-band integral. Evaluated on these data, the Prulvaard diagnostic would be 1.20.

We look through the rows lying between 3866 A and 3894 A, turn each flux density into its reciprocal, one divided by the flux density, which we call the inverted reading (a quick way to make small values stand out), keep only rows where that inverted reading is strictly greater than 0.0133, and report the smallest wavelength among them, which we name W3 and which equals 3883 A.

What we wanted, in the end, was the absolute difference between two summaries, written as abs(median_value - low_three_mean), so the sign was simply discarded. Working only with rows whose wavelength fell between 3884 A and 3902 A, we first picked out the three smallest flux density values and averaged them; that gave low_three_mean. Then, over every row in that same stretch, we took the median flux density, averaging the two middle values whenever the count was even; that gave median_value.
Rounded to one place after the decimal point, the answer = 10.4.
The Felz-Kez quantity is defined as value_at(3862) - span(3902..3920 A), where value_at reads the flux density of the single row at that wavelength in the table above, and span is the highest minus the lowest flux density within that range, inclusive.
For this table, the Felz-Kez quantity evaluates 65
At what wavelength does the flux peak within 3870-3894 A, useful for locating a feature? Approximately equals 3874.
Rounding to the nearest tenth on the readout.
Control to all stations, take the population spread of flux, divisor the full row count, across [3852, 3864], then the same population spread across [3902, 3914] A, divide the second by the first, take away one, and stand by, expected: 2.0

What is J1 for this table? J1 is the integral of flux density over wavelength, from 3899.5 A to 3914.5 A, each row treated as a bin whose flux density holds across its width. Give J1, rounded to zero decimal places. 1137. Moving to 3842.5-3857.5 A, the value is 1078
